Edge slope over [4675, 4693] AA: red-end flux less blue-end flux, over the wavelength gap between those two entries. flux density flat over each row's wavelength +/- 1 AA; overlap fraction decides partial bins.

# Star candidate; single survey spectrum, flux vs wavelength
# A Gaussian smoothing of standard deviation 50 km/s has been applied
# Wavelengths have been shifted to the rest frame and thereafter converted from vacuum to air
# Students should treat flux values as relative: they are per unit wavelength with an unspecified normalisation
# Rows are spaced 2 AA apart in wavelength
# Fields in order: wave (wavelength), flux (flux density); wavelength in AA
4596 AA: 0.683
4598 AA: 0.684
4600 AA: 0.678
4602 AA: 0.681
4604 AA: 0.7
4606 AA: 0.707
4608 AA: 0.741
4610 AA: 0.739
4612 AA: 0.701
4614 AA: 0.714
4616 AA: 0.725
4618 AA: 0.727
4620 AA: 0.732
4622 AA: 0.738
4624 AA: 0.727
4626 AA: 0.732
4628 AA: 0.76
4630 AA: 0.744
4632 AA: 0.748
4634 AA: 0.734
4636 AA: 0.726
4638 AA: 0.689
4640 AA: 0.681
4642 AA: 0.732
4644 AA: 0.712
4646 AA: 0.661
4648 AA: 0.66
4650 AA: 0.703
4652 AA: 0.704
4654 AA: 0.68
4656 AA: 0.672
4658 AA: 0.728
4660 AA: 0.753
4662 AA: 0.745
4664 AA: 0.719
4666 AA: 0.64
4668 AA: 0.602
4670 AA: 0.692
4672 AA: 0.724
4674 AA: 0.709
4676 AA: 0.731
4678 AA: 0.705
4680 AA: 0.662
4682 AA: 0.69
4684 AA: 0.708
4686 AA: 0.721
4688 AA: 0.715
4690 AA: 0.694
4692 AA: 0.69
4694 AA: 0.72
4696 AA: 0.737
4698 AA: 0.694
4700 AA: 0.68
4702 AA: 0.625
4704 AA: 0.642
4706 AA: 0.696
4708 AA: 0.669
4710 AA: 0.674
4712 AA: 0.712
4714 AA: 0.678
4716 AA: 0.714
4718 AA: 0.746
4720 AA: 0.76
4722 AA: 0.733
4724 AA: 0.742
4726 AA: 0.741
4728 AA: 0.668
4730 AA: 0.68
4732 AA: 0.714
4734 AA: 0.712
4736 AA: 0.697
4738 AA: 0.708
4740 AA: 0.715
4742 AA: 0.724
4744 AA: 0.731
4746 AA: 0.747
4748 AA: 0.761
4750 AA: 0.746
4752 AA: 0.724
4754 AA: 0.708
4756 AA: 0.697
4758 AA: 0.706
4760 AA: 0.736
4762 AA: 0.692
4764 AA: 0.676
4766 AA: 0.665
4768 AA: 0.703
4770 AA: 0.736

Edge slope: -0.0026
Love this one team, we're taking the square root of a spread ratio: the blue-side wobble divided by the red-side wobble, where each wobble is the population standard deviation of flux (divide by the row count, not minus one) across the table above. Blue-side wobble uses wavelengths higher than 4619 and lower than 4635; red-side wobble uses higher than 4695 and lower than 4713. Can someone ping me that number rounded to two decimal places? 0.56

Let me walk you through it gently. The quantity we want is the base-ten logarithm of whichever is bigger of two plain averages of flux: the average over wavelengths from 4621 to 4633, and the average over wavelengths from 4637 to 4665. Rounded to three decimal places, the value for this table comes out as -0.130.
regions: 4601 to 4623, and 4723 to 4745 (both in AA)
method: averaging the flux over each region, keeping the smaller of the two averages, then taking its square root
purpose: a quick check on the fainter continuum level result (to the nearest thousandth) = 0.844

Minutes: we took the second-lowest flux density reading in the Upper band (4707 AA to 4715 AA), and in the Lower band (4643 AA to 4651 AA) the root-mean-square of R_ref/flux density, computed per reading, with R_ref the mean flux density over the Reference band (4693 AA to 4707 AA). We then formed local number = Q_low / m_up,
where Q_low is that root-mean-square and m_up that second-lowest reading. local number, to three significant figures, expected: 1.49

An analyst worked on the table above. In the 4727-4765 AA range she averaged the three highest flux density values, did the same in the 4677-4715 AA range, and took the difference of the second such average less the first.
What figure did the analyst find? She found -0.025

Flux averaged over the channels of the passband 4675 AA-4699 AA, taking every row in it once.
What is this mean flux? 0.71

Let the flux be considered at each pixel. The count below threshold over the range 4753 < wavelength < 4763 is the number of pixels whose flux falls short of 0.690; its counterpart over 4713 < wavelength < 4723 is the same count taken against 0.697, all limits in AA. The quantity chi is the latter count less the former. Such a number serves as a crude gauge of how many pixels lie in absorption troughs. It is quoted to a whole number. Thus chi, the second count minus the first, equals 1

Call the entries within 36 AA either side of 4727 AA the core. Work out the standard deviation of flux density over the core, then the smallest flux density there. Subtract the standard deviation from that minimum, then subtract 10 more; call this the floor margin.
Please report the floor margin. -9.41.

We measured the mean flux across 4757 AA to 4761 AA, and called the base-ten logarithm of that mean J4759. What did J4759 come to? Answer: -0.142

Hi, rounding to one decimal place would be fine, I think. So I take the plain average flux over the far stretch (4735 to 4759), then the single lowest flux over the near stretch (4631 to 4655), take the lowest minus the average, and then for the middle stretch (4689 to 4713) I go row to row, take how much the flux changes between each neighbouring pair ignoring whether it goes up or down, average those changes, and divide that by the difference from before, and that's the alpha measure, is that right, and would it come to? -0.4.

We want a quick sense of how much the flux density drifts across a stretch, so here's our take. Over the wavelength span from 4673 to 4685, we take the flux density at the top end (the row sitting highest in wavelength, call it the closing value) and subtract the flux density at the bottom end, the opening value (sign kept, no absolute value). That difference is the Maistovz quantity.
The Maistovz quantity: -0.001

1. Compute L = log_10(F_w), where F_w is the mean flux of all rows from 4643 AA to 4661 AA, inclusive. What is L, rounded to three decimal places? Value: -0.157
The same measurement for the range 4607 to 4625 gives -0.138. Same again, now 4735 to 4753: -0.138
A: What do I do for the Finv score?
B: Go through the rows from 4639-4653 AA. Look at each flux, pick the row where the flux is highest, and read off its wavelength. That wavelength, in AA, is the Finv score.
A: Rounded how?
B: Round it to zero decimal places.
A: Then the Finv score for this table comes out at 4642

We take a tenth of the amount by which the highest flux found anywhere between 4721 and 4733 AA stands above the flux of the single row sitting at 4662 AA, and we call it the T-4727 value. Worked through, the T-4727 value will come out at 0.000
